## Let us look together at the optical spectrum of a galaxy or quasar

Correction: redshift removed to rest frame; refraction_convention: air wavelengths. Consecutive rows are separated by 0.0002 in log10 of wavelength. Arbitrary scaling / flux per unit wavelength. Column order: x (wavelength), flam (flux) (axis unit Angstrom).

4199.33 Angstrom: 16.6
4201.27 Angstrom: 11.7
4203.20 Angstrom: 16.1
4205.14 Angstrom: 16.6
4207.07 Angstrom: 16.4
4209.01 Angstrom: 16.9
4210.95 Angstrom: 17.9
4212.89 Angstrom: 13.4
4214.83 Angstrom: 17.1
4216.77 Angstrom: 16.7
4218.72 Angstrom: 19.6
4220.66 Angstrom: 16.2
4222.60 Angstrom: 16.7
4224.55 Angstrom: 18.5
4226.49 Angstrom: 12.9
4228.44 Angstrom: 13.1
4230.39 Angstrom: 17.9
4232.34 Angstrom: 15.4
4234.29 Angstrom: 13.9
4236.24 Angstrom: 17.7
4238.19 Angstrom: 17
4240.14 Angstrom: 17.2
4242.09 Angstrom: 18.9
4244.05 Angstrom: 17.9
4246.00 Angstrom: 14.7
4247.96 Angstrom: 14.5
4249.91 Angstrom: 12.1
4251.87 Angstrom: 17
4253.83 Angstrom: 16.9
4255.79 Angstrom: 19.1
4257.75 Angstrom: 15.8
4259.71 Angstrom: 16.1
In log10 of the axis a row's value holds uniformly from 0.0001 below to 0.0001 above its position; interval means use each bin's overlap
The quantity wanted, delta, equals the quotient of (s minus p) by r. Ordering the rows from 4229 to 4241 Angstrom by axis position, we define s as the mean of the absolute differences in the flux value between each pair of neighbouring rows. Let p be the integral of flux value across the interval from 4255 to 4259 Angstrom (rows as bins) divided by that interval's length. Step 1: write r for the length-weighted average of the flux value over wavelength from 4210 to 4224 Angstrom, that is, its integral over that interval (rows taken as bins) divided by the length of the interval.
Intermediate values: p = 17.3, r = 16.8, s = 1.74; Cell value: -0.92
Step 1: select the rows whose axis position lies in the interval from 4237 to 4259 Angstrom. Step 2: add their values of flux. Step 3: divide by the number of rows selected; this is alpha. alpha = 16.5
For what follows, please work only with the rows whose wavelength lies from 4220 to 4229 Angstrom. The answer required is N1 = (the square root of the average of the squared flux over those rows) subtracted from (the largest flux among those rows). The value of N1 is 2.9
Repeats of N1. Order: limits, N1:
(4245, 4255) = 1.9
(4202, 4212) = 1.1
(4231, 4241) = 1.4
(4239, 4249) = 2.2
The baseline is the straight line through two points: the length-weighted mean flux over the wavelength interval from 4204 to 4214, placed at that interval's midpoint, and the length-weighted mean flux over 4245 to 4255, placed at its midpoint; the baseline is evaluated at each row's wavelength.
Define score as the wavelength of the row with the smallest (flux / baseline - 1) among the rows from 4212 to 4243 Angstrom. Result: 4226.49 Angstrom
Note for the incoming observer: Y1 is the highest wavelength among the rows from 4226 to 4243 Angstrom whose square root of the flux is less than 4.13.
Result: 4238.19 Angstrom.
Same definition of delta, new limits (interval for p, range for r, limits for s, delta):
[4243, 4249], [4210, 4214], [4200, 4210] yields -0.91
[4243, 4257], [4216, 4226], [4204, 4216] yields -0.81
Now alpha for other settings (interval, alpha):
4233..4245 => 17.1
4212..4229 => 16.0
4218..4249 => 16.4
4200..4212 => 15.9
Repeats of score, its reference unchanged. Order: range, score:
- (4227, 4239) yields 4228.44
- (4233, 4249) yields 4234.29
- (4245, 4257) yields 4249.91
